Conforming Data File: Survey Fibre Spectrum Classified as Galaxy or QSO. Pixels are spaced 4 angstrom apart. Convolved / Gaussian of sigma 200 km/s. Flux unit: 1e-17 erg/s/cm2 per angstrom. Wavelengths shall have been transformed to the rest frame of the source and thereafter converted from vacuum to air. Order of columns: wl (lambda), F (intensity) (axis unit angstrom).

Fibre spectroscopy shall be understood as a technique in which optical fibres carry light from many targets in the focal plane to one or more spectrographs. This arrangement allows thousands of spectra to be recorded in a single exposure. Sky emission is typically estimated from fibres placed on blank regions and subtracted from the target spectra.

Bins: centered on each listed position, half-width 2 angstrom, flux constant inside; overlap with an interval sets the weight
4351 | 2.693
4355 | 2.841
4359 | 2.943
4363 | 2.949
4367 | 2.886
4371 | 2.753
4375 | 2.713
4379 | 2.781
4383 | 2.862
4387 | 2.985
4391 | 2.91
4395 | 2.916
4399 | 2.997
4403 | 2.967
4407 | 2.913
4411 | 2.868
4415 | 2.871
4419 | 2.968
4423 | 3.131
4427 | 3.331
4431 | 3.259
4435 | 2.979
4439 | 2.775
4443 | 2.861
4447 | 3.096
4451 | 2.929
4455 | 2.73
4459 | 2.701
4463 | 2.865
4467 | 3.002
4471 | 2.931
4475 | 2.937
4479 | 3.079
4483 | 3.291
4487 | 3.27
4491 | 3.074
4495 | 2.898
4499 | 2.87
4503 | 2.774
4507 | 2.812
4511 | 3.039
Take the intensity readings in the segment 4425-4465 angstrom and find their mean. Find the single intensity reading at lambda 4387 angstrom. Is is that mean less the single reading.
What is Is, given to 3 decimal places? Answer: -0.032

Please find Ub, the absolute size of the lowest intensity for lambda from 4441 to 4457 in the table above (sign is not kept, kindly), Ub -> 2.73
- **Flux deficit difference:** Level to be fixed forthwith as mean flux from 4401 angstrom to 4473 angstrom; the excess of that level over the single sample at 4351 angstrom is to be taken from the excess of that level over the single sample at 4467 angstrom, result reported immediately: -0.3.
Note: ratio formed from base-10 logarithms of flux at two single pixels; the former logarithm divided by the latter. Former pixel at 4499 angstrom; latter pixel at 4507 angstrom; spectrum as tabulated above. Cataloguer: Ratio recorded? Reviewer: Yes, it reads 1.020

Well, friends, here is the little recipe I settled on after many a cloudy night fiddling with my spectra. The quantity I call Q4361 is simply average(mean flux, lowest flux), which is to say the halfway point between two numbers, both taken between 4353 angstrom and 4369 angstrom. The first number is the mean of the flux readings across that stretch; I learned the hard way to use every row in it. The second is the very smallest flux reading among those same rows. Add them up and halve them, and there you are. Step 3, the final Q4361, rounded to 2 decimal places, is 2.87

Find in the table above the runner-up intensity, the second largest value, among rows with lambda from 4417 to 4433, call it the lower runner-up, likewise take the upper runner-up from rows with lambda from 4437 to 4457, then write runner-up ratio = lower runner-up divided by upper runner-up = 1.11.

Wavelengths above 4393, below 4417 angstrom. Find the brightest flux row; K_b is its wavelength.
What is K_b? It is 4399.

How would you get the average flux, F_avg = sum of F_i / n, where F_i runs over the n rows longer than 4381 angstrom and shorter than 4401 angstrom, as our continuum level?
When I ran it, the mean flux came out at 2.93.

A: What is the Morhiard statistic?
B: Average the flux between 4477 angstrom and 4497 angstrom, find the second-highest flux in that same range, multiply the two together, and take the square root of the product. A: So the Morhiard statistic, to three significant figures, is 3.20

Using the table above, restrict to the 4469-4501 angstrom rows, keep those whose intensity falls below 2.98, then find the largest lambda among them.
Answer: 4499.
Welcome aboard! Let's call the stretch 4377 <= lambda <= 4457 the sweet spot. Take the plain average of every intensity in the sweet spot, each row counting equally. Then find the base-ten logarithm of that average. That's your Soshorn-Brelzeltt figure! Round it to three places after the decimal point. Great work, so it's 0.471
